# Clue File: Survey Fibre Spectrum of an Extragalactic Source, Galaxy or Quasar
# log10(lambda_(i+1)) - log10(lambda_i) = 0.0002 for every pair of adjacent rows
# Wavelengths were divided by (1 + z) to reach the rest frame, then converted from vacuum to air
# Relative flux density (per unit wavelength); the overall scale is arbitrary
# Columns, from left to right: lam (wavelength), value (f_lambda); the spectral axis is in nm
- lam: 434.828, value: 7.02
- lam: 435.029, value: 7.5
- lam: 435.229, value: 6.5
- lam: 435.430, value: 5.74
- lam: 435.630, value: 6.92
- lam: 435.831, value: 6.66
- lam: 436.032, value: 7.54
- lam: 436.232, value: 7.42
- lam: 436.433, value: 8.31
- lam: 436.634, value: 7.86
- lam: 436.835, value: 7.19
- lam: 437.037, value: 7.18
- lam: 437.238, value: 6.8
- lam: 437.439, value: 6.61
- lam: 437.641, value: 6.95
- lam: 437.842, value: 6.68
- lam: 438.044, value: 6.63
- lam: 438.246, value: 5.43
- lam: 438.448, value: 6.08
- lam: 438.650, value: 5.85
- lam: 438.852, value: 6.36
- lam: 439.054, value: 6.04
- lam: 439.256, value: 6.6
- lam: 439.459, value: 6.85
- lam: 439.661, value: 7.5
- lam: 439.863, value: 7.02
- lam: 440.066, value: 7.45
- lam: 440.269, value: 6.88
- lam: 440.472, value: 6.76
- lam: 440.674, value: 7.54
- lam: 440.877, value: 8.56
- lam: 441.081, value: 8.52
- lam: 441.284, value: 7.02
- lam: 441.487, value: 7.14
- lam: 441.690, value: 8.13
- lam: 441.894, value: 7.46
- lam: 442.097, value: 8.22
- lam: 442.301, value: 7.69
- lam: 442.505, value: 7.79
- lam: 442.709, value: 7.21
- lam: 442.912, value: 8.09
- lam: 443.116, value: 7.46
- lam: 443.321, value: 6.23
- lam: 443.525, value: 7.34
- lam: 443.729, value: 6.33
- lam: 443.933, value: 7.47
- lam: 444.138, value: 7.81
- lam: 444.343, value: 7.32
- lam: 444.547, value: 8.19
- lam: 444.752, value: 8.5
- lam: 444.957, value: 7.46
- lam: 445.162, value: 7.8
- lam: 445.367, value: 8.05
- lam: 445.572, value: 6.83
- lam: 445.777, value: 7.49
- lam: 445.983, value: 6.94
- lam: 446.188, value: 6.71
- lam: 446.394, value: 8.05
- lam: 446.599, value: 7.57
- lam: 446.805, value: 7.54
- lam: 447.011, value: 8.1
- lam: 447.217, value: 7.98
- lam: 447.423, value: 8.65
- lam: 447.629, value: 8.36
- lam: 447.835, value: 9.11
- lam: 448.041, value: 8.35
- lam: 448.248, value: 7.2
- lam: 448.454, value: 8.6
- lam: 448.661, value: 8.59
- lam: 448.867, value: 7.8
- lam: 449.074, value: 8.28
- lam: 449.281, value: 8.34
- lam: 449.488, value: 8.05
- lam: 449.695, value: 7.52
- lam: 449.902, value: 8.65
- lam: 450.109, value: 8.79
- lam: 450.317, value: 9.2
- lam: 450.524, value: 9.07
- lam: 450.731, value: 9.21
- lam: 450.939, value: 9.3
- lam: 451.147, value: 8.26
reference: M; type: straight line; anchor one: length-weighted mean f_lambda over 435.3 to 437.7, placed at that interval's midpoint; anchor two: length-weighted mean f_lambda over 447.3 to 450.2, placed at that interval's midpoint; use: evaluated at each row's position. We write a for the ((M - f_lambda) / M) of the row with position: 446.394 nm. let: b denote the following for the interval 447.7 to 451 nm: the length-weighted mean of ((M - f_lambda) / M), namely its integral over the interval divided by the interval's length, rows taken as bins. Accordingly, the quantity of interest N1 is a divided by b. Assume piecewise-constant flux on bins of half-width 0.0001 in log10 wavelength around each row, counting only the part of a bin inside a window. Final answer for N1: 0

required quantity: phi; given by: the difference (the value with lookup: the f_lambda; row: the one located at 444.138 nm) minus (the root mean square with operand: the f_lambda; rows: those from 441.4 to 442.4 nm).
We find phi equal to 0.1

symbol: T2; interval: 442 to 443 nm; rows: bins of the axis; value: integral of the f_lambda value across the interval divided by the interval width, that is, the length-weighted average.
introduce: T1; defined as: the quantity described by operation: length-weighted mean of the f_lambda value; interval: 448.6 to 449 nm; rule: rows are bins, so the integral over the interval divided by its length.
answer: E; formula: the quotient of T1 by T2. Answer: 1.05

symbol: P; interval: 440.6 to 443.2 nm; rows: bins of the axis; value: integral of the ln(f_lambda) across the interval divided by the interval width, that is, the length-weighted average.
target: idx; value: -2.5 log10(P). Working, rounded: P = 2.05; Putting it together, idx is -0.78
